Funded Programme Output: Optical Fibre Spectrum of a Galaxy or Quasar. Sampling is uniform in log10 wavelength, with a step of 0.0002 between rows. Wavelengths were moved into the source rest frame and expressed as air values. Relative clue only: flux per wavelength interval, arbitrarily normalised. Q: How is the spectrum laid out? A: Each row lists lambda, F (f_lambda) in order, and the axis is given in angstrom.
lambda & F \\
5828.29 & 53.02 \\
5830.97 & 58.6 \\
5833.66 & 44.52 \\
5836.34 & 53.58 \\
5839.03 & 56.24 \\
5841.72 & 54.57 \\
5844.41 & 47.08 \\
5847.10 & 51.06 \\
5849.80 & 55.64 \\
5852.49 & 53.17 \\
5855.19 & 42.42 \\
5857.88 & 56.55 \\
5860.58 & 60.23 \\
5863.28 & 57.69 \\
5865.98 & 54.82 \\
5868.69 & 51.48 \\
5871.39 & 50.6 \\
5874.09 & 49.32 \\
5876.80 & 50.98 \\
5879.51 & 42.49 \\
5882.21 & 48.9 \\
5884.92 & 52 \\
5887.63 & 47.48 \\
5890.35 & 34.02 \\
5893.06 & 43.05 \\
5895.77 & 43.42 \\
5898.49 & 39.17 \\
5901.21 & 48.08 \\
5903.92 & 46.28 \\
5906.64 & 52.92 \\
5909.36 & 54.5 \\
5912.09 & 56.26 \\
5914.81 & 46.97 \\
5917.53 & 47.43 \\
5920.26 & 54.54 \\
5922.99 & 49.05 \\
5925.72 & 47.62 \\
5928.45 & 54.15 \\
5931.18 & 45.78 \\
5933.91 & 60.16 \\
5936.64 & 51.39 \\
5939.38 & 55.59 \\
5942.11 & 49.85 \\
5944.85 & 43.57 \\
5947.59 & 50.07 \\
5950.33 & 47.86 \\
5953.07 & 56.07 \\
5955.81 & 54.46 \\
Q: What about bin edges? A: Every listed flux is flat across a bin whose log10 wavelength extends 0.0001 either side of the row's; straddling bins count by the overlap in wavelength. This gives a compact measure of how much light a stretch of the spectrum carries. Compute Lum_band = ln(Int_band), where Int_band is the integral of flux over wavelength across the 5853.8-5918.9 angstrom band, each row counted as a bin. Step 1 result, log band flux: 8.1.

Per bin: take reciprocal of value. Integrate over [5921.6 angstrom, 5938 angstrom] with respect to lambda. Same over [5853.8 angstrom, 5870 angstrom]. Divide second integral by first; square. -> 0.90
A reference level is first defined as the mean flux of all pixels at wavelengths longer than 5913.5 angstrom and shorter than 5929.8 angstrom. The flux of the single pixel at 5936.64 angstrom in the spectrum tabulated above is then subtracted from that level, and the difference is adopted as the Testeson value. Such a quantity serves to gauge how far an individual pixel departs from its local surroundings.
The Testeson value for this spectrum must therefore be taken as -1.4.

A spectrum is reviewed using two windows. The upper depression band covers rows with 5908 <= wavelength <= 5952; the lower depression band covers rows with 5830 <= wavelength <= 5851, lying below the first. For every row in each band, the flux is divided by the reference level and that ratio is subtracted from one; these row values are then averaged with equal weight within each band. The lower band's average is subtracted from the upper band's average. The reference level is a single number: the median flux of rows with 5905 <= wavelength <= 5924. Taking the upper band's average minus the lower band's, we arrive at 0.03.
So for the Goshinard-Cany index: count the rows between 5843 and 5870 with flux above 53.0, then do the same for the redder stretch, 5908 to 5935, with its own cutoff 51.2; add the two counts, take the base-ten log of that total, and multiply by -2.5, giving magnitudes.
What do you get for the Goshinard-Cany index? -2.60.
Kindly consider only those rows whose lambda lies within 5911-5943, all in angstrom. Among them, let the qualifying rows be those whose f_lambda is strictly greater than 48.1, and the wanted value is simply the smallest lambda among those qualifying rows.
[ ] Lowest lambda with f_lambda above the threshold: 5912.09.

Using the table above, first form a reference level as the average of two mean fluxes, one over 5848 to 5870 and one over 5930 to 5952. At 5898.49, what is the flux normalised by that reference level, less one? -0.25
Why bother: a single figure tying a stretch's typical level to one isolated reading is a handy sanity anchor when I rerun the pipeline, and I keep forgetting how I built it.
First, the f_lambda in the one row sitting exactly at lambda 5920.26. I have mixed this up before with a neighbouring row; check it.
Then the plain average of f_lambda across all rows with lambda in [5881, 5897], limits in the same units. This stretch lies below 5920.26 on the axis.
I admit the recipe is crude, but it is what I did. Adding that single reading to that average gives 99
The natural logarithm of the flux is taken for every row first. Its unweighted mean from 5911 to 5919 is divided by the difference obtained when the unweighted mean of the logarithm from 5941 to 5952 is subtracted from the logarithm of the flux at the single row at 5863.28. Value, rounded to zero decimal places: 21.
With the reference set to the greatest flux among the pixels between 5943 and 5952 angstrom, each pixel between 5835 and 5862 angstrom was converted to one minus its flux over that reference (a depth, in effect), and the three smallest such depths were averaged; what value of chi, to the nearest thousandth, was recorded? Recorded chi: -0.152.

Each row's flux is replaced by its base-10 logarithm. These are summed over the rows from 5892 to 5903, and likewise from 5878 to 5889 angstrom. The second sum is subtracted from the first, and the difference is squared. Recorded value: 0.027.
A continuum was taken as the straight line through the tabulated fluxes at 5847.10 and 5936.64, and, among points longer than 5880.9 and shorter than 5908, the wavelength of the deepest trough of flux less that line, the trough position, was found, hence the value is 5890.35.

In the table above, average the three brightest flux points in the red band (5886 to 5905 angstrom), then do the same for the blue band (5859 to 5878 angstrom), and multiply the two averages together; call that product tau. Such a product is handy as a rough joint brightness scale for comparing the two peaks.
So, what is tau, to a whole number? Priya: 2722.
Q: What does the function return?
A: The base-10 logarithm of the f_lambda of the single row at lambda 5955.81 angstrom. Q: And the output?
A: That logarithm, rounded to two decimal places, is 1.74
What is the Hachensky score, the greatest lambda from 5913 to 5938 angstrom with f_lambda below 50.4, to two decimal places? 5931.18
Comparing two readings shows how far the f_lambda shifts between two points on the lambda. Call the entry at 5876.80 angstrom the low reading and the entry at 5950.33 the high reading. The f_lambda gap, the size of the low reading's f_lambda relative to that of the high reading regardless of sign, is 3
